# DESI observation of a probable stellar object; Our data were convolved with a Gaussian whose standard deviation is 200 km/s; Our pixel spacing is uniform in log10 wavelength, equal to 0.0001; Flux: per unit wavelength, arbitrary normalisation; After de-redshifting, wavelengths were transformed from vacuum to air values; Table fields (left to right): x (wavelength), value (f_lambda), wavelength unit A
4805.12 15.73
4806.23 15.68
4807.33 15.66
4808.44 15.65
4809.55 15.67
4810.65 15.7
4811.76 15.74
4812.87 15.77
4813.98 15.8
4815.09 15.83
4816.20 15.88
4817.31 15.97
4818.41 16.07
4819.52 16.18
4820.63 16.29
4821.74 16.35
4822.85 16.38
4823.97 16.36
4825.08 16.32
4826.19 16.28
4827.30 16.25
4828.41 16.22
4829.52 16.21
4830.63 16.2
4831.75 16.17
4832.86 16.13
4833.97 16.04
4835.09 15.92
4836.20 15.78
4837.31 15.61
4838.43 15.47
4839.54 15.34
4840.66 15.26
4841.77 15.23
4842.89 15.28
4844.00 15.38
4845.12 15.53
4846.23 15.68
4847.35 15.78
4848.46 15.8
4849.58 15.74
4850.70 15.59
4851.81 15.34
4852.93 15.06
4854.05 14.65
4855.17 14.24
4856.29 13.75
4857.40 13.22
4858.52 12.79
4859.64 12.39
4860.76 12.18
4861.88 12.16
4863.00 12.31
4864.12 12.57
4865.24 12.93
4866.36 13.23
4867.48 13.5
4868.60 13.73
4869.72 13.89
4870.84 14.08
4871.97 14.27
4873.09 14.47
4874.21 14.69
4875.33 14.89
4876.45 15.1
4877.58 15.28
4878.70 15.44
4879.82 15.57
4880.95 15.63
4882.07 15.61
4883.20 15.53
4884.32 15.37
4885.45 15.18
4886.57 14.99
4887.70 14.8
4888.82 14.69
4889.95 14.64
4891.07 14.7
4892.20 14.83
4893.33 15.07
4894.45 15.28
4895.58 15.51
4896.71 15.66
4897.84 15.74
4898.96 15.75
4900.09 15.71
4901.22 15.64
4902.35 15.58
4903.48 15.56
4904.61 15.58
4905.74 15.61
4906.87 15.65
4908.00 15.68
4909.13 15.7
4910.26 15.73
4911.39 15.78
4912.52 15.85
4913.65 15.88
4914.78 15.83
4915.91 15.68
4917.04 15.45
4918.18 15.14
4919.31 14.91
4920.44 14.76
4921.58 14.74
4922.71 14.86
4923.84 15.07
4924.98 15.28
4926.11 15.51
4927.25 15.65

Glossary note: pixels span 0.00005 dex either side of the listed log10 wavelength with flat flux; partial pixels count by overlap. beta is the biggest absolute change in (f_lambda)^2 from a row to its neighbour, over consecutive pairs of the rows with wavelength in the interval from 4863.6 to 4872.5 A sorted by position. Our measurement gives 9.2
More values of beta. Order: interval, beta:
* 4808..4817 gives 1.6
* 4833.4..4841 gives 5.3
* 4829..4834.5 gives 2.9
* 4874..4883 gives 6.3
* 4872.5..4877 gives 6.4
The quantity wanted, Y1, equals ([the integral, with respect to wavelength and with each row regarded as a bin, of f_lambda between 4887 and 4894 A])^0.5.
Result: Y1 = 10.2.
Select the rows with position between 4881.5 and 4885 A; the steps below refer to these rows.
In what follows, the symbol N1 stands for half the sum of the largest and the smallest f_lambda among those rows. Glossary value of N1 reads 15.5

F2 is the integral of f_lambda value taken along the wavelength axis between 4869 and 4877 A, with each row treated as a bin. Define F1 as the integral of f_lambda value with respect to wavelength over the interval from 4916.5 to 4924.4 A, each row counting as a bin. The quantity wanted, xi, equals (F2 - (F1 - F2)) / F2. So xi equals 0.98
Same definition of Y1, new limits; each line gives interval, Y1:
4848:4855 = 10.3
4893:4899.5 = 10.0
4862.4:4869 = 9.3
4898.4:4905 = 10.2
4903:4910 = 10.5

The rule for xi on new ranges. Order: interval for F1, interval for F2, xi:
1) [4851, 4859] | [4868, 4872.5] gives 0.19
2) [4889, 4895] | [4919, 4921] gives -1.01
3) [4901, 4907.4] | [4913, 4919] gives 0.93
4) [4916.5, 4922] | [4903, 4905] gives -0.65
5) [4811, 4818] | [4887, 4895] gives 1.07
